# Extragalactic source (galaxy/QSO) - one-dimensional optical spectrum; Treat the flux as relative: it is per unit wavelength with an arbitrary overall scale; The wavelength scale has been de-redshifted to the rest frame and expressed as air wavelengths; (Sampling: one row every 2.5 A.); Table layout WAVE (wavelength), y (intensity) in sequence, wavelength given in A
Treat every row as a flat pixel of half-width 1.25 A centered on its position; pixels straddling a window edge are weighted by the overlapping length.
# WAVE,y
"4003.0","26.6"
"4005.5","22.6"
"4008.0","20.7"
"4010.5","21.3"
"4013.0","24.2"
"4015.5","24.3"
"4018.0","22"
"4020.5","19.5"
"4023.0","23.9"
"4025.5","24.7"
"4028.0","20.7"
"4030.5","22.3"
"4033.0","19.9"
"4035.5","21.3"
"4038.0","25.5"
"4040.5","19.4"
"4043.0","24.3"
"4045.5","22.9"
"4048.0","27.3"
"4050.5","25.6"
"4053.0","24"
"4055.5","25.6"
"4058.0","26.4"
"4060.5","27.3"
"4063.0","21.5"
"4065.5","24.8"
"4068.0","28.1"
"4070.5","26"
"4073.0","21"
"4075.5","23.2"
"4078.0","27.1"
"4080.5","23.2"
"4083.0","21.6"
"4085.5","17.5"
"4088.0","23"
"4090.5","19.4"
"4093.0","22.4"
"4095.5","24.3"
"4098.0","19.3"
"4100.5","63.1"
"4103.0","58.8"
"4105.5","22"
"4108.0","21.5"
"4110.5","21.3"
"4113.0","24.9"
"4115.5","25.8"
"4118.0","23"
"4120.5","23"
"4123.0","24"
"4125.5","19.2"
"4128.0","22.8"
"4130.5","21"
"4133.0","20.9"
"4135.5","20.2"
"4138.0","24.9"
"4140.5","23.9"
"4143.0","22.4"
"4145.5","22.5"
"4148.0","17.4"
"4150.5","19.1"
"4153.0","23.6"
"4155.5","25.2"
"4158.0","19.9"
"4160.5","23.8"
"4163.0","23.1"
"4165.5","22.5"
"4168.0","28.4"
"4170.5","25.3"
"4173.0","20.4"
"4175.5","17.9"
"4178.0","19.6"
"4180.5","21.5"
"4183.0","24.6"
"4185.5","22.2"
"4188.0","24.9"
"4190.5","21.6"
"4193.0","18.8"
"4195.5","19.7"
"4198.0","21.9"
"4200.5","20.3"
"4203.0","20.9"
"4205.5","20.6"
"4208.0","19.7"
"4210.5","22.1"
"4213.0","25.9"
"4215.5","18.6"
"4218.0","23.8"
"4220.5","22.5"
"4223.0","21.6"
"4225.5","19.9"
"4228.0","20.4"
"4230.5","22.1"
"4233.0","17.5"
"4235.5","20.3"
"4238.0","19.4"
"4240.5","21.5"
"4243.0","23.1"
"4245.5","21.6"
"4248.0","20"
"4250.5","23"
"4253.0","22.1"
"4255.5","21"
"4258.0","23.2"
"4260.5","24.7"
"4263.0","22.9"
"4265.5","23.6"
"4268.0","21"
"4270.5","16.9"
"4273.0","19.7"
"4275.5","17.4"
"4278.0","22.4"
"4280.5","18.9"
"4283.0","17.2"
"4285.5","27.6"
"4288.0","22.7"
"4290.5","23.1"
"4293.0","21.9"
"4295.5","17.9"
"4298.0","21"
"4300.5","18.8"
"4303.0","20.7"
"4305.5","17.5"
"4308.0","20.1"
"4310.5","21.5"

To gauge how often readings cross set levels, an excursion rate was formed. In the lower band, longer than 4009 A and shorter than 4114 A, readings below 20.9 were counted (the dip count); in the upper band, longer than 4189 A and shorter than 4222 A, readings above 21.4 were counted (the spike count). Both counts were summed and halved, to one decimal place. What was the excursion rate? 6.5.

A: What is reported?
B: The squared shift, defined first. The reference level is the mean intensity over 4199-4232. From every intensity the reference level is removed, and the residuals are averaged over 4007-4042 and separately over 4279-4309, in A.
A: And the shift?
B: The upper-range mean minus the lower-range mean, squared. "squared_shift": 2.3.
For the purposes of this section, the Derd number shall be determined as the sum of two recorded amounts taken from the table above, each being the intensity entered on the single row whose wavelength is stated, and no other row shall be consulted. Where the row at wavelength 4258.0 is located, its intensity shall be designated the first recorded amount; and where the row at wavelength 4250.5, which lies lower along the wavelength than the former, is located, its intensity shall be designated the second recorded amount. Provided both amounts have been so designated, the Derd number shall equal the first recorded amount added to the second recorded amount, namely 46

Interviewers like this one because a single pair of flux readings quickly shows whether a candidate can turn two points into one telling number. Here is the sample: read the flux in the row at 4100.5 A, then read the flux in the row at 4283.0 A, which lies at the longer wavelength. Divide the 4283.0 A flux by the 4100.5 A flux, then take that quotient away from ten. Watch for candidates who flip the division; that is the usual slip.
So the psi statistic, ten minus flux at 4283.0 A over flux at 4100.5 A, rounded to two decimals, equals 9.73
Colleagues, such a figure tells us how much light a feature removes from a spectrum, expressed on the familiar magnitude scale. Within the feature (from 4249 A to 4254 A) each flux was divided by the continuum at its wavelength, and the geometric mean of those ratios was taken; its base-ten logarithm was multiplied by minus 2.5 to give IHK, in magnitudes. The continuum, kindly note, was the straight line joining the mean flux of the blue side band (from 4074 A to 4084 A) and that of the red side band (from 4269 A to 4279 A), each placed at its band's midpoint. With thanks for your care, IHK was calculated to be -0.15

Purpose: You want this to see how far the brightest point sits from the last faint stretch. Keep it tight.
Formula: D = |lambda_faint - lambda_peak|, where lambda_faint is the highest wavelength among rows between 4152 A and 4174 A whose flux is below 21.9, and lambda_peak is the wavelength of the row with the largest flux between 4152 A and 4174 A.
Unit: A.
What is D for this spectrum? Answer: 5.0 A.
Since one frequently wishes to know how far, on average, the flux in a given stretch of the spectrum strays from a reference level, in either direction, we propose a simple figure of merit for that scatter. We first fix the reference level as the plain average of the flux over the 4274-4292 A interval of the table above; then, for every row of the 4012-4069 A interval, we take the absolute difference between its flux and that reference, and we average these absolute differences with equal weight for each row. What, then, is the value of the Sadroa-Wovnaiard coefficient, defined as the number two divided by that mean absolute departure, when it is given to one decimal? 0.7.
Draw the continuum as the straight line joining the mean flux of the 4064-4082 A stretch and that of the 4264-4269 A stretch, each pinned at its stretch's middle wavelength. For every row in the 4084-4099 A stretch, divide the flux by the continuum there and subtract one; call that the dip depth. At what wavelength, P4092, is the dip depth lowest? 4085.5 A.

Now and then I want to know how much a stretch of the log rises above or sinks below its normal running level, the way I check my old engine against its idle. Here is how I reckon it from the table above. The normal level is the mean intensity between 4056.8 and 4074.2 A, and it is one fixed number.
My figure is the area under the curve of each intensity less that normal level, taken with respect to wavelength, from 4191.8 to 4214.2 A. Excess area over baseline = -88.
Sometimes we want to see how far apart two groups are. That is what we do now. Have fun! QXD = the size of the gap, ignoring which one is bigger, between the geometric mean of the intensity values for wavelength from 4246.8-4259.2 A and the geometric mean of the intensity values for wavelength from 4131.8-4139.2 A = 0.1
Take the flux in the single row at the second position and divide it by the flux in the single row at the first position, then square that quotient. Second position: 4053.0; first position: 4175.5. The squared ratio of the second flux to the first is 1.8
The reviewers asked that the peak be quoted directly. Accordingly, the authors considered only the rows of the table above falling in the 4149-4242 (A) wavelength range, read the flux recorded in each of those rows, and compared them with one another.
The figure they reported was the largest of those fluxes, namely 28.4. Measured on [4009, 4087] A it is 28.1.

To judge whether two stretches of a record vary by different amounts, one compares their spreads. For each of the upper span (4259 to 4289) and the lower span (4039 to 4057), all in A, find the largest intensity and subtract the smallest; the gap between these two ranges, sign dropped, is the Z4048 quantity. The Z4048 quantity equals 2.8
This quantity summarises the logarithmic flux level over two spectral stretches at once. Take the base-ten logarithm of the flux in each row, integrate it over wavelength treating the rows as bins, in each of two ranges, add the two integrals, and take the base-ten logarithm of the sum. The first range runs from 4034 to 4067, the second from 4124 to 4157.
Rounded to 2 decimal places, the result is 1.95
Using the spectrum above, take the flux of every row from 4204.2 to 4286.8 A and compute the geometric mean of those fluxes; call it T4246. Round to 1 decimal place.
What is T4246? 21.1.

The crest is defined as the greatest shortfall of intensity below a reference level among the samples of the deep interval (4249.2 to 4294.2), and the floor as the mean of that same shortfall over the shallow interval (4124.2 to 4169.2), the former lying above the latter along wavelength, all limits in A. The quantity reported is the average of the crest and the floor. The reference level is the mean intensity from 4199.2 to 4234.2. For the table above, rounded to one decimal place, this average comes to 1.6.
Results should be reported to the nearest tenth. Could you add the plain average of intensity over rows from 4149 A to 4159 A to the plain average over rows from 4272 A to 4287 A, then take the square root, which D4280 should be 6.5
